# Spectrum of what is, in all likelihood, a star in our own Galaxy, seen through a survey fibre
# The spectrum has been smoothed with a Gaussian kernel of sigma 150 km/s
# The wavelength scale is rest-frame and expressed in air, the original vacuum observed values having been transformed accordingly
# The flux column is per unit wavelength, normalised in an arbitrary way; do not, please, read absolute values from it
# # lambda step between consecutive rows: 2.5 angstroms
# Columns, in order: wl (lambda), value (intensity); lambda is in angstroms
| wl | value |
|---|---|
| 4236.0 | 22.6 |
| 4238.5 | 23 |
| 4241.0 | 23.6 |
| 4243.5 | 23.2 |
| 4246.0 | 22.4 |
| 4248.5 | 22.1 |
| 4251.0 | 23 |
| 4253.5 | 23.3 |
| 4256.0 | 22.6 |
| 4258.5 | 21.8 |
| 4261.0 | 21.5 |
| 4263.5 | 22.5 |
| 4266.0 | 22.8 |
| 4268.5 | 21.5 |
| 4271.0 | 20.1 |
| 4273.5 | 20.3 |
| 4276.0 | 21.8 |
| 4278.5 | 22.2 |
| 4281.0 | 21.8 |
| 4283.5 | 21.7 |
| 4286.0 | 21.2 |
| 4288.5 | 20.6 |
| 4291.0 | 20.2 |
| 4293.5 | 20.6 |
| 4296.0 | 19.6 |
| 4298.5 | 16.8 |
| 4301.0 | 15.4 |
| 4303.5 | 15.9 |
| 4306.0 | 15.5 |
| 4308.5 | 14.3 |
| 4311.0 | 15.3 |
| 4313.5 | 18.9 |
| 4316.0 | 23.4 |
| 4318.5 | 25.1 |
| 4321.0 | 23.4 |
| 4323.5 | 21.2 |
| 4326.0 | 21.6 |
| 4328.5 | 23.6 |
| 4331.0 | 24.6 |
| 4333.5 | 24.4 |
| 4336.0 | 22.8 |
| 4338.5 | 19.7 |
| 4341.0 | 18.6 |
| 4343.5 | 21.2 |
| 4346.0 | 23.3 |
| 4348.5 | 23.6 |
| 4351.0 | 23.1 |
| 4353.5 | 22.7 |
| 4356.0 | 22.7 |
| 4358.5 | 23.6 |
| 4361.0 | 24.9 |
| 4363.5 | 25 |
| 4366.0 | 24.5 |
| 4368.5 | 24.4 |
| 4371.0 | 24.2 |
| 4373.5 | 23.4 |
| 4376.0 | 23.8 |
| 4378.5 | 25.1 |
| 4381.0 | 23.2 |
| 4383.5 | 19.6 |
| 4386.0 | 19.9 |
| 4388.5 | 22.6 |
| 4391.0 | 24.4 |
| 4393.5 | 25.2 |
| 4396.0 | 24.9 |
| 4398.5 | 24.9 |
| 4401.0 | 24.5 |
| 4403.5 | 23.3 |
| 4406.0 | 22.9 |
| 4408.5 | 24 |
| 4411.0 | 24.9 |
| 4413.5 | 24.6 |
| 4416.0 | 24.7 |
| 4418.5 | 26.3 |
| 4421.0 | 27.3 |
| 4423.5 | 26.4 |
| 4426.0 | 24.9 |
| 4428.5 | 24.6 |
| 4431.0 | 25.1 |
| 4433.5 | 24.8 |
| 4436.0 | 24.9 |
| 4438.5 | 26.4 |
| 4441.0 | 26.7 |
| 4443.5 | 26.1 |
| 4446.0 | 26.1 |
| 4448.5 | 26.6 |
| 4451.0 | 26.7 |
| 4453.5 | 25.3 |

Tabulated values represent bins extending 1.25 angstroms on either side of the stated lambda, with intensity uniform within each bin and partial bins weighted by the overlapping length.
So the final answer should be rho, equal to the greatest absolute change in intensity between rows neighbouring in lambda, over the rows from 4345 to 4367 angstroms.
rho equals 1.3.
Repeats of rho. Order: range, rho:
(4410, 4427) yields 1.6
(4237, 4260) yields 0.9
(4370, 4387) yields 3.6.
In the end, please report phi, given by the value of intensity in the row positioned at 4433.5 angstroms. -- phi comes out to 24.8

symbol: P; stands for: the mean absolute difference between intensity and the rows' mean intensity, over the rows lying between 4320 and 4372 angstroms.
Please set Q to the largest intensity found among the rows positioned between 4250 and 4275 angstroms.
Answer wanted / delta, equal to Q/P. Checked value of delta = 18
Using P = 1.29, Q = 23.3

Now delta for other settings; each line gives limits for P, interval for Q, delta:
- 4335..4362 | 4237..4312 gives 17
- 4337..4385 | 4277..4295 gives 16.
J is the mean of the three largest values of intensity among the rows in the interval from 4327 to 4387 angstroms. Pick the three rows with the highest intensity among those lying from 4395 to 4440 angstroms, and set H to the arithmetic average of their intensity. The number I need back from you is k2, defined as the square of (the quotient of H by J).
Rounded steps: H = 26.7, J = 25.0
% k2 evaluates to 1.1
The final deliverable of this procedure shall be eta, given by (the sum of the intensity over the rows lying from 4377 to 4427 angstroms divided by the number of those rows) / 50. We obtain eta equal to 0.484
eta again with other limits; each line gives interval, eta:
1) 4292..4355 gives 0.412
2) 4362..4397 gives 0.472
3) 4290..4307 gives 0.354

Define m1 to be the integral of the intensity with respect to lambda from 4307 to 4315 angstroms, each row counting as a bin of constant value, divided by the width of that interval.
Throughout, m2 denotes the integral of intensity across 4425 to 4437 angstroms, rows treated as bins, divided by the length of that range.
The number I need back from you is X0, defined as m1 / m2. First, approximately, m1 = 16.4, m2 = 25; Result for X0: 0.66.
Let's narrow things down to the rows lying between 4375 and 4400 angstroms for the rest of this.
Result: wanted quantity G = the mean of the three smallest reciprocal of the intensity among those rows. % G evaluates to 0.0399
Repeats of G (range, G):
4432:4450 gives 0.0376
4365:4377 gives 0.0410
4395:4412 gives 0.0402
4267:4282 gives 0.0456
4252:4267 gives 0.0437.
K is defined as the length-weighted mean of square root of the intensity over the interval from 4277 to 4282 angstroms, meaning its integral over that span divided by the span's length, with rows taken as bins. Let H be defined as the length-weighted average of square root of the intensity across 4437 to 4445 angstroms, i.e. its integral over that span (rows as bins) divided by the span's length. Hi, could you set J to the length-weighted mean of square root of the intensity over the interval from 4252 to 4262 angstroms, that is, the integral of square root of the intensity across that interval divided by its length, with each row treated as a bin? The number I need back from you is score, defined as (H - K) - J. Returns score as -4.3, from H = 5.1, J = 4.73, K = 4.69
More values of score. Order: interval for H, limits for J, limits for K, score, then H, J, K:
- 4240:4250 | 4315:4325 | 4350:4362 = -4.9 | 4.8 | 4.82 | 4.83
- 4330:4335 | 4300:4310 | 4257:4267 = -3.7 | 4.9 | 3.91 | 4.71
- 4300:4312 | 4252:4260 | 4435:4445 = -5.9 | 3.9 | 4.75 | 5.10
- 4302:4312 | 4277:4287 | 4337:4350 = -5.4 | 3.9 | 4.66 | 4.62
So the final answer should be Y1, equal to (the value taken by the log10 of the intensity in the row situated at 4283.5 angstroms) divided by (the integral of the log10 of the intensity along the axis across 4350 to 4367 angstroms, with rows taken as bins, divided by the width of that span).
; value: 0.971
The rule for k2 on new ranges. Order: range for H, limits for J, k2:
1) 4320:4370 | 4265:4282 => 1.2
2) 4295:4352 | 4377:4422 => 0.9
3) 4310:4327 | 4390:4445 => 0.8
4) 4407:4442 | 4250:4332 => 1.2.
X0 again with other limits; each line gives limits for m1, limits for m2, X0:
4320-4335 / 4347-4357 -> 1.00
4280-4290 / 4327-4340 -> 0.93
